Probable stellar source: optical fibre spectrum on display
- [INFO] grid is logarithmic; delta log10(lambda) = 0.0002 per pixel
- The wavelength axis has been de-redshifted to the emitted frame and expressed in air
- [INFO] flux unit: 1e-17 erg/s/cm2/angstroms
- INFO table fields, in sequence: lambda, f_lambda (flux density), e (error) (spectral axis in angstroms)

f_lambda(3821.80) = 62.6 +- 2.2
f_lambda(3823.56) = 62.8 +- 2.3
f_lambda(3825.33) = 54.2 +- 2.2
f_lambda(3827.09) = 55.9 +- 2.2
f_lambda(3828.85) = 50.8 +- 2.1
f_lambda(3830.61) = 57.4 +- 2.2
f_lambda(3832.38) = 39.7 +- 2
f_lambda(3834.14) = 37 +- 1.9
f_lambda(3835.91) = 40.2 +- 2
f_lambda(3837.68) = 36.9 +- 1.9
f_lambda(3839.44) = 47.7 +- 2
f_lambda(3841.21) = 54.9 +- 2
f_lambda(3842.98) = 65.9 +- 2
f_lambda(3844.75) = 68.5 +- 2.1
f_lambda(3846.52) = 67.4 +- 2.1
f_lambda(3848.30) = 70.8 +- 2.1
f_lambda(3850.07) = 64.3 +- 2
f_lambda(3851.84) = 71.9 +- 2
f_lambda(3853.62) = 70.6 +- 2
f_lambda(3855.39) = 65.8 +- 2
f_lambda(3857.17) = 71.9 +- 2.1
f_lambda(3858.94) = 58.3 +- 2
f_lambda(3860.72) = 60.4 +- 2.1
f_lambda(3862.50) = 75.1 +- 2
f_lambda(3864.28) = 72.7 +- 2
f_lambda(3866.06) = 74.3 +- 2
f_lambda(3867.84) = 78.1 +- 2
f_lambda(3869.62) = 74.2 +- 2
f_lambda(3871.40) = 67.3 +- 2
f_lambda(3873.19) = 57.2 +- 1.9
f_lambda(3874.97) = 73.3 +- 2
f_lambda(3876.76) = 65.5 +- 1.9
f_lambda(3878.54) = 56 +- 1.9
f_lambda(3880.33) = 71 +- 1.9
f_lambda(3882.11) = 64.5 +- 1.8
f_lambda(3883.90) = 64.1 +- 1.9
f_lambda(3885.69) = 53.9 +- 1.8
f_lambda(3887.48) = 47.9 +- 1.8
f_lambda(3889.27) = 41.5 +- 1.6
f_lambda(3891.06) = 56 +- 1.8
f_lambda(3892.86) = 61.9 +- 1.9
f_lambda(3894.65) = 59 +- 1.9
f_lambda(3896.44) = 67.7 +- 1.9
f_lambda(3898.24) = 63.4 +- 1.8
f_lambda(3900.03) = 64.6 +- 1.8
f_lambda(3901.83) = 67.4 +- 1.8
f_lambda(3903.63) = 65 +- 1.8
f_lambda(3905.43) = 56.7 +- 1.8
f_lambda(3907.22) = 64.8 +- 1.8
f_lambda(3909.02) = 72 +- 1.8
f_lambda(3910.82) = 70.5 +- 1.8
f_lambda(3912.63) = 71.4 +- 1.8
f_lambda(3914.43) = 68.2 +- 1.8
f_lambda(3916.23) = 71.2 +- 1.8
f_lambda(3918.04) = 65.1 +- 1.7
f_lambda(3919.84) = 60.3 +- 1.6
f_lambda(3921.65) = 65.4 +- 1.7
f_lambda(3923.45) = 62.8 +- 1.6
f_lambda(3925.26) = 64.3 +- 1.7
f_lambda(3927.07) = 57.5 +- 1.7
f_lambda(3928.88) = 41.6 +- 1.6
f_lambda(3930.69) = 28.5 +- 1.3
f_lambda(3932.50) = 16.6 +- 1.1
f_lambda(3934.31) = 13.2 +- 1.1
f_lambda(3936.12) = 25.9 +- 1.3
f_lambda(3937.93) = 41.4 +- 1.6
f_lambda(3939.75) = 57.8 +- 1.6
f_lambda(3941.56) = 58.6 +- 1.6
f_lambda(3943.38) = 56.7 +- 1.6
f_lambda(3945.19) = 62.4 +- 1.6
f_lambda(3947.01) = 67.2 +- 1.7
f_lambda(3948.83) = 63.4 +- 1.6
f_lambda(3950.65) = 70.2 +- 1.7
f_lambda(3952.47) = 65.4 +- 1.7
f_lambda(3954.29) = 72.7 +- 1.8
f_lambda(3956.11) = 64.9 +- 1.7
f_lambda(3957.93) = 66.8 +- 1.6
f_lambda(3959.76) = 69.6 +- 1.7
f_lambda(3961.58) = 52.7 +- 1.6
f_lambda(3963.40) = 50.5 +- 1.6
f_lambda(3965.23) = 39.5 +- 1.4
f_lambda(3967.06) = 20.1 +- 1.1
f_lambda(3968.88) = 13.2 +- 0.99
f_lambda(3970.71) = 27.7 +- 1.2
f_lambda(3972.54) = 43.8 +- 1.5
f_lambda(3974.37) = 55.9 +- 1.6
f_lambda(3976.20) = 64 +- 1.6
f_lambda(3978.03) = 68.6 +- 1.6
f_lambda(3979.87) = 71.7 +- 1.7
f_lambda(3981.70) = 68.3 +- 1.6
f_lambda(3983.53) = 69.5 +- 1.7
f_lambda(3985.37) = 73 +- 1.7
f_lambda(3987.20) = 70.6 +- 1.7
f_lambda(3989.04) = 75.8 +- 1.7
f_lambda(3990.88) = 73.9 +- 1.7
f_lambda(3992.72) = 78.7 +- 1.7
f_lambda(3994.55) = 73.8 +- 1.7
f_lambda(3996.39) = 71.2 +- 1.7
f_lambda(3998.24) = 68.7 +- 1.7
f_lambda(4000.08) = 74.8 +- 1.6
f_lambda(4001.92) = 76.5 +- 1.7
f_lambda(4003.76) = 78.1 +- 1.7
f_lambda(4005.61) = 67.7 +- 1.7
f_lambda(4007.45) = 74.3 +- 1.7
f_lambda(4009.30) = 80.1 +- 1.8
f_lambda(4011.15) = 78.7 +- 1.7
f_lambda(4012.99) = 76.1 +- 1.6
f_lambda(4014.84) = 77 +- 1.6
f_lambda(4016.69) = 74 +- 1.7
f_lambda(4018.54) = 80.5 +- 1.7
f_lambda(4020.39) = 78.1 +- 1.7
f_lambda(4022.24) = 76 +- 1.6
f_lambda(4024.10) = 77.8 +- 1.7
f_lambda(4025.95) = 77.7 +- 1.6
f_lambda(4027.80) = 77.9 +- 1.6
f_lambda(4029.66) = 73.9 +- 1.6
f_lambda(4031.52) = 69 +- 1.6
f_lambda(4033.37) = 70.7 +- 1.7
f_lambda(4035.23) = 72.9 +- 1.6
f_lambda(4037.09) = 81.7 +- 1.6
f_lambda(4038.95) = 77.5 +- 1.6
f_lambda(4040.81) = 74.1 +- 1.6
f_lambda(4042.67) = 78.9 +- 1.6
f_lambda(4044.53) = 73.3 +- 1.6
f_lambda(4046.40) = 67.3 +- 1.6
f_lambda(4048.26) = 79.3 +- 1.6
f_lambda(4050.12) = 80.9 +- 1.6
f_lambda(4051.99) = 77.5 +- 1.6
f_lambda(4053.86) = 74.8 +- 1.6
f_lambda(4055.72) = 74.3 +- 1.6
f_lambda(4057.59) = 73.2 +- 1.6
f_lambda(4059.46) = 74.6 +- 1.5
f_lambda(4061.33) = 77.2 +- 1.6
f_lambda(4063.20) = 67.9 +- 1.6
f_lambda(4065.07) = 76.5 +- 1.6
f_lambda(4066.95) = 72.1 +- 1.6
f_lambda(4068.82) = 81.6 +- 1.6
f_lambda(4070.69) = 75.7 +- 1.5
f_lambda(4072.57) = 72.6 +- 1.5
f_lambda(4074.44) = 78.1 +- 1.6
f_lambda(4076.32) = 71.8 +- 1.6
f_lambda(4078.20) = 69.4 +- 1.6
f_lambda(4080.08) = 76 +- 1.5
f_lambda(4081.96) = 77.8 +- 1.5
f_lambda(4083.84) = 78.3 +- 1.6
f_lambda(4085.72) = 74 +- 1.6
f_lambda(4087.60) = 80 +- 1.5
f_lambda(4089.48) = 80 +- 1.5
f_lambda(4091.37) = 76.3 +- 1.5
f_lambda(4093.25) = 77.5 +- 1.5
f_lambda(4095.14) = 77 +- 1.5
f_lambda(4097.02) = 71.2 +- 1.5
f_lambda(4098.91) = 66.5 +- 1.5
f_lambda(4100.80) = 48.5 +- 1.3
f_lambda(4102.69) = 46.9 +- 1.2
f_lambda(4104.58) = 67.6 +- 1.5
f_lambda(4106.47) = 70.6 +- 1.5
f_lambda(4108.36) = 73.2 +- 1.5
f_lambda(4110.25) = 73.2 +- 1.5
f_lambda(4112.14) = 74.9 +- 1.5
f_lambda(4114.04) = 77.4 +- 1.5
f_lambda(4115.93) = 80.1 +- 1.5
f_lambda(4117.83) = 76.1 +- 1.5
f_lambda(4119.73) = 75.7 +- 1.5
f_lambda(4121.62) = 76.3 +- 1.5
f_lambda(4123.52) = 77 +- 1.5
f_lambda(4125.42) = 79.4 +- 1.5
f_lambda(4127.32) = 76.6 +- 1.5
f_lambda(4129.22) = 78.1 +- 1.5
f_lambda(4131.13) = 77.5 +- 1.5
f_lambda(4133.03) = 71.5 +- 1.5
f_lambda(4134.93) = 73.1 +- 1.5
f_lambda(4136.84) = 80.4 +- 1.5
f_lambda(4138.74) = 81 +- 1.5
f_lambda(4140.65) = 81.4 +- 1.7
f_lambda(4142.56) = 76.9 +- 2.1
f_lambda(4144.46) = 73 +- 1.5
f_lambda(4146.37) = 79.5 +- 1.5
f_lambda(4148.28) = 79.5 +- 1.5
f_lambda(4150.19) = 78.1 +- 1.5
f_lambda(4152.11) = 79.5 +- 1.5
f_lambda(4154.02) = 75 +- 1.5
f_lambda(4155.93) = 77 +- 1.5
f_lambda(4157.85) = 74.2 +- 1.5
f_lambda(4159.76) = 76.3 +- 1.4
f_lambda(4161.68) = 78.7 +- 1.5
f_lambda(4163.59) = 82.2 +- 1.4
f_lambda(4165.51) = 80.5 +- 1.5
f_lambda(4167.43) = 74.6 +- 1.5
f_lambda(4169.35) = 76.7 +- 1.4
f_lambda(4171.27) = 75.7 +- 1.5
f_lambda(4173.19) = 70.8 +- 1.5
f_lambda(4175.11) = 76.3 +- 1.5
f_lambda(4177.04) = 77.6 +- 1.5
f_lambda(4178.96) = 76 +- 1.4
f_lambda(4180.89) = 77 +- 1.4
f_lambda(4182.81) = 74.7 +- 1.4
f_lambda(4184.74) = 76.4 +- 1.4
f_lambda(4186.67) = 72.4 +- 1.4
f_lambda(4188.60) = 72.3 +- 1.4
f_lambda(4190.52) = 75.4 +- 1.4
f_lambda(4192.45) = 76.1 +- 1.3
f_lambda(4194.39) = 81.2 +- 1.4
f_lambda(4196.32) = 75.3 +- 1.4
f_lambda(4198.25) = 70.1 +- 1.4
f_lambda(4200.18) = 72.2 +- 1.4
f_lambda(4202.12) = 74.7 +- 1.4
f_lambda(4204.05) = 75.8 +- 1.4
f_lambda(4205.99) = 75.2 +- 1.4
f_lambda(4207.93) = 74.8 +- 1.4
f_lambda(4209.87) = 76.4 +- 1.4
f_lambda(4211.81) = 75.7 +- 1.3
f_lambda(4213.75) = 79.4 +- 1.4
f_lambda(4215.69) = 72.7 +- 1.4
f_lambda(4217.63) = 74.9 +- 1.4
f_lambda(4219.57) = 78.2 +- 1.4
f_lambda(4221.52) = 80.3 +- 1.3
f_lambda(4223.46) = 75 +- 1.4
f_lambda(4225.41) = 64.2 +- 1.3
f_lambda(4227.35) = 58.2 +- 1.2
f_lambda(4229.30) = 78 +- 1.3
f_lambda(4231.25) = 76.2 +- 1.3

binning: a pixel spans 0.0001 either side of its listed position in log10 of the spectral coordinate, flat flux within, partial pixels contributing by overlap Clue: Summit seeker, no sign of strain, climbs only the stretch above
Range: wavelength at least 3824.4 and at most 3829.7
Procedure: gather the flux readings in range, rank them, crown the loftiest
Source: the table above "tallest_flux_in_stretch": 55.9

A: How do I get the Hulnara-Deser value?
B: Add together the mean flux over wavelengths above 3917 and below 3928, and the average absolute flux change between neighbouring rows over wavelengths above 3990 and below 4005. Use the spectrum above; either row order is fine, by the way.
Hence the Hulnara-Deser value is 66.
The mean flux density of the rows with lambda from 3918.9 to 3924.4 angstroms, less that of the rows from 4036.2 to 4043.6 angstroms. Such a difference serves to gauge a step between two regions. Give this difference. -15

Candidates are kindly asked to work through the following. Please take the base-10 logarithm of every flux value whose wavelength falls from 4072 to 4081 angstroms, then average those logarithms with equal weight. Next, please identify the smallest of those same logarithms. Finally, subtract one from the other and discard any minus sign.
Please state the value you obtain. 0.025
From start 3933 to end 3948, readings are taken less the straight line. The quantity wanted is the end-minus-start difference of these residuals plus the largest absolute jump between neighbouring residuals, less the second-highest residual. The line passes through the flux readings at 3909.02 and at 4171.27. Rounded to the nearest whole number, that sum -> 80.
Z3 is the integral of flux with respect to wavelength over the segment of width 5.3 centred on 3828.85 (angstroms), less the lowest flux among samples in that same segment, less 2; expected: 237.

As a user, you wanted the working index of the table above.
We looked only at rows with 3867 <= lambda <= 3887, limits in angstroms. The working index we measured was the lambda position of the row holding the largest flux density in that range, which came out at 3867.84 angstroms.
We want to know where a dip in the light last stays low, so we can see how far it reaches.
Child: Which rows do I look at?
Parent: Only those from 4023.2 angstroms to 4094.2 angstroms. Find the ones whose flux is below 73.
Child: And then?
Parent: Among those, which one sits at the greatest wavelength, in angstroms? 4078.20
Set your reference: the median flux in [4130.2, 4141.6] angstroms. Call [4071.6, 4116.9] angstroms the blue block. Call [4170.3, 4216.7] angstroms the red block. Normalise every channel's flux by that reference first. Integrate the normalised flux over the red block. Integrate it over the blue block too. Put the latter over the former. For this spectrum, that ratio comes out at 0.941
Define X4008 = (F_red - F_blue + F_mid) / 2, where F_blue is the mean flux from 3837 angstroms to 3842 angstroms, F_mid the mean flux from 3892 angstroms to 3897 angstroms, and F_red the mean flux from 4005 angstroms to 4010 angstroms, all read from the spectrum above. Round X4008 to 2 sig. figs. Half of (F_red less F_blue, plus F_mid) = 45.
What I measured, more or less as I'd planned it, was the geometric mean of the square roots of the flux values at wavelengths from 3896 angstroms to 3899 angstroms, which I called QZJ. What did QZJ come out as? 8.09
